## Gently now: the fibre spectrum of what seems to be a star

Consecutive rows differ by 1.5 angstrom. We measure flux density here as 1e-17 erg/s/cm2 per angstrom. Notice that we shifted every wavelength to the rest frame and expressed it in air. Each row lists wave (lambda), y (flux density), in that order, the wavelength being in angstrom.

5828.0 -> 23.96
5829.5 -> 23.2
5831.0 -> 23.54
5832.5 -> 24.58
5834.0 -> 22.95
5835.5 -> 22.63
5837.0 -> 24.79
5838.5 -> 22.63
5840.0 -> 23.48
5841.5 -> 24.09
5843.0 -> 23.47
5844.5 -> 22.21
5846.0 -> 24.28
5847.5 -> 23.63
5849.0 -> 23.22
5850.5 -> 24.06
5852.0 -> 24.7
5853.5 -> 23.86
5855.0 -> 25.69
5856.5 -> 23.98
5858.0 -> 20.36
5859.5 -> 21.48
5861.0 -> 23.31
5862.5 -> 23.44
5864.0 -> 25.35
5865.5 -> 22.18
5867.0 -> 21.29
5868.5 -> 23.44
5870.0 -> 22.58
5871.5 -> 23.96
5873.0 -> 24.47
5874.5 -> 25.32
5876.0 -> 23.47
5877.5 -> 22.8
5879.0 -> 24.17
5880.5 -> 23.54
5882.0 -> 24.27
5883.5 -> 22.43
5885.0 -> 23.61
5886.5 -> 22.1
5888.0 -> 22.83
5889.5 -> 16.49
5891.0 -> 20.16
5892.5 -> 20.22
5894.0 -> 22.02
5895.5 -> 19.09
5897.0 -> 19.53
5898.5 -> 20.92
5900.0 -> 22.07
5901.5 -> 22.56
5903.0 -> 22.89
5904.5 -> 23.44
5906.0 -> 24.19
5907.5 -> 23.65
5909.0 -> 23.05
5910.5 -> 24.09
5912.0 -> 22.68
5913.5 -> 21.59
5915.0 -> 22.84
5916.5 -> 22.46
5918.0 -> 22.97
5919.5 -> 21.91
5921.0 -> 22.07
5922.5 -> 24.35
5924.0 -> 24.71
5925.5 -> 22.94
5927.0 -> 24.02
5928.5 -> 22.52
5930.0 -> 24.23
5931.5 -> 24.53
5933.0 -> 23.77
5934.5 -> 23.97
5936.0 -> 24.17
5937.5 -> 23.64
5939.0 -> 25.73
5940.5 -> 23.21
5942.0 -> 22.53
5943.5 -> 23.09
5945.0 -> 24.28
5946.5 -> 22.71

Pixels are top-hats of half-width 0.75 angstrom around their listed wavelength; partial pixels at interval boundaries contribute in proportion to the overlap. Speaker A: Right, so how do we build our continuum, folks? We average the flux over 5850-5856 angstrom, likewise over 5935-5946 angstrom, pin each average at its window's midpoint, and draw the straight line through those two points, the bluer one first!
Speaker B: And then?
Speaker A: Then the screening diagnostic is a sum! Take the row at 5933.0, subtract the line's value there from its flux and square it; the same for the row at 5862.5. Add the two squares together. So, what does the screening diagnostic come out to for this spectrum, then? 1.1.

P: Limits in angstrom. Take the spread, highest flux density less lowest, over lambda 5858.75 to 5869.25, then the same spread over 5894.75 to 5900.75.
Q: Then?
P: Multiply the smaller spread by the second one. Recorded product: 8.9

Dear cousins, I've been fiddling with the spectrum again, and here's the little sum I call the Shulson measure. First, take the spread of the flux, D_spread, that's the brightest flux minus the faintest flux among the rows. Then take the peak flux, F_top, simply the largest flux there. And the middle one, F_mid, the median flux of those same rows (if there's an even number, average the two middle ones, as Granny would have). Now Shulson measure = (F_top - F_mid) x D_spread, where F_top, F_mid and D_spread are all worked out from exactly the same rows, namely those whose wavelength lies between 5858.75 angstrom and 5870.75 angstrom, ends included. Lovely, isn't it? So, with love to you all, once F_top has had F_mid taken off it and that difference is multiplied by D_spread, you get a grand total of 10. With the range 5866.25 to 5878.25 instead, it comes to 8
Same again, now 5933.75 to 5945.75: 6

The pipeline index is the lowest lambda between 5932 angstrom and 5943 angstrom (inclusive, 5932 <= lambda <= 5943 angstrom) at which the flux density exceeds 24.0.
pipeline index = 5936.0 angstrom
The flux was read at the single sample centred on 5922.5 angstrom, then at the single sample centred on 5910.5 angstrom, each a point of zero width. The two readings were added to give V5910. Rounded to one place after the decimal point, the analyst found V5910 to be 48.4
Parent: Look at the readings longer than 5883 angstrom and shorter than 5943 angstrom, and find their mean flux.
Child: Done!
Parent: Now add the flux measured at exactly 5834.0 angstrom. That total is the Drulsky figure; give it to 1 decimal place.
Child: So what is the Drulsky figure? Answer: 45.6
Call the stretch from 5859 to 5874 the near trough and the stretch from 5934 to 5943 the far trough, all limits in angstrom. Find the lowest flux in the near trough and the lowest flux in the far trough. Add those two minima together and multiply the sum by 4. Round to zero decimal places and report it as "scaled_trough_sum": 175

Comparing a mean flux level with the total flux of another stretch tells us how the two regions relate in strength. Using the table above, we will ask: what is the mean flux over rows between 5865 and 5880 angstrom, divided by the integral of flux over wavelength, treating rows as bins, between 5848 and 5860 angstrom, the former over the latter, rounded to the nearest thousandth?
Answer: 0.083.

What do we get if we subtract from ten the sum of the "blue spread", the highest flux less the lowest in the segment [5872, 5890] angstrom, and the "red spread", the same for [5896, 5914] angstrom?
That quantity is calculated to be -3.5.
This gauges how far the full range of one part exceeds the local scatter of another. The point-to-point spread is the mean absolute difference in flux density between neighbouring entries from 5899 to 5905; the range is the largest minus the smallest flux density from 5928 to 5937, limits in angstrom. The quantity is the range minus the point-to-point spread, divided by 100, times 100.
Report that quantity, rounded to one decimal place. 1.6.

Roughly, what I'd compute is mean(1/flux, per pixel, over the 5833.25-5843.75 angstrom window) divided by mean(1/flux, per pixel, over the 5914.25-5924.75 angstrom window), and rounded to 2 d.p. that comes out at 0.98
